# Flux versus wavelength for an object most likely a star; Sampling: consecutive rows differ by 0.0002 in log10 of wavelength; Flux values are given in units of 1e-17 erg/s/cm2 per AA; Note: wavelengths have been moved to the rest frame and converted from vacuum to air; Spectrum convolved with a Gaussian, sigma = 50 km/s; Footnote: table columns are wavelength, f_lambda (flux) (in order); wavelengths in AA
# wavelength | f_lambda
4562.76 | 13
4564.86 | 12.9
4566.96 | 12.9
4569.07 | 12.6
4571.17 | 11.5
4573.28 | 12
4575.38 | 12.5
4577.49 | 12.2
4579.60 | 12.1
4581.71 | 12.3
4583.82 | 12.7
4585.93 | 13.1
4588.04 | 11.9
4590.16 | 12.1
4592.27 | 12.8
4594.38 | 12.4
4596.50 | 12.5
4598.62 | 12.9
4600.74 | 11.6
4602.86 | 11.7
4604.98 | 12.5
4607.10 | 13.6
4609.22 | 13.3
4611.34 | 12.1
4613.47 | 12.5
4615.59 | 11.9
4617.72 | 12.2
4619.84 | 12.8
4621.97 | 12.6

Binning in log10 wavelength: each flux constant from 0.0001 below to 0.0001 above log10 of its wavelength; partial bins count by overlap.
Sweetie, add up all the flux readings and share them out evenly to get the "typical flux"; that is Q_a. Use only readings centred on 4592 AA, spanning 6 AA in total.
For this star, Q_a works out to 12.43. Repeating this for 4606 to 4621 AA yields 12.63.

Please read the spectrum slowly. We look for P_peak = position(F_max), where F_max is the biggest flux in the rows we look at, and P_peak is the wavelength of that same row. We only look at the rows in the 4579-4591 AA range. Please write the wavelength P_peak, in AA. 4585.93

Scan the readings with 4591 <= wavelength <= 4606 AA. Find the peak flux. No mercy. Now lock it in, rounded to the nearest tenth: 12.9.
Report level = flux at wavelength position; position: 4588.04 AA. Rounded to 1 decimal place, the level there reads 11.9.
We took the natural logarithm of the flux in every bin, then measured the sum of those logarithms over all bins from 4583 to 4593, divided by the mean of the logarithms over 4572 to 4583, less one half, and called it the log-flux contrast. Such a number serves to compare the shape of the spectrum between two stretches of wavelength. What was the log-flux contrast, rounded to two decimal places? 4.55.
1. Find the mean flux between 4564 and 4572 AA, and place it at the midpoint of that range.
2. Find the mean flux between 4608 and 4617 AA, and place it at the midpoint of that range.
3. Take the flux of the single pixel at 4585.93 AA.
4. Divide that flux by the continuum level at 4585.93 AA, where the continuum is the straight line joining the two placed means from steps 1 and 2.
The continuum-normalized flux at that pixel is 1.05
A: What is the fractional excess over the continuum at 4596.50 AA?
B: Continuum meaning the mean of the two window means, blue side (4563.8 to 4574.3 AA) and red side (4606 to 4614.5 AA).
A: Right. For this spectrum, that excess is -0.010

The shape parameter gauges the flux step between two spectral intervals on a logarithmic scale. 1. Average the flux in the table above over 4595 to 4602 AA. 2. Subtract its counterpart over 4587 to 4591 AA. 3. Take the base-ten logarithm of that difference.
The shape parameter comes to -0.48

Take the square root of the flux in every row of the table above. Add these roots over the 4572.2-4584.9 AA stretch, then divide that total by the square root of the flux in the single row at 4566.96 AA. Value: 5.86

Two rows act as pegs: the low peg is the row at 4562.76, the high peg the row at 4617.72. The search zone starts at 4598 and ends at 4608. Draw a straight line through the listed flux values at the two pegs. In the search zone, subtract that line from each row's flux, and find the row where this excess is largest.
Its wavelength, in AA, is 4607.10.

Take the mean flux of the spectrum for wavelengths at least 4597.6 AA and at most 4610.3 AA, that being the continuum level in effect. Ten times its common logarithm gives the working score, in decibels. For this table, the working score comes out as 11.0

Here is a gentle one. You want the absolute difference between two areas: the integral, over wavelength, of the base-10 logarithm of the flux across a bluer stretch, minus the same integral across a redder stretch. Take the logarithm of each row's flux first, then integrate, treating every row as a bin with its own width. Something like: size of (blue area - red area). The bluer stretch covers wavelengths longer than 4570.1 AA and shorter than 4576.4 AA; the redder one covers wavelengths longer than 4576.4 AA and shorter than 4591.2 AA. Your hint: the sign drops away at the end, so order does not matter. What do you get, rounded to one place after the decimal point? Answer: 9.3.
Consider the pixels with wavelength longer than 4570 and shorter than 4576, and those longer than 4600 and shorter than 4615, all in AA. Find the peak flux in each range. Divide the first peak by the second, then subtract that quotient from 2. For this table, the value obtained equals 1.08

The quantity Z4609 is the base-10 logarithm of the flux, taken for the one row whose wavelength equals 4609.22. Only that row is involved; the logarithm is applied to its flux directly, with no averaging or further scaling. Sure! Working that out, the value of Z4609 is 1.12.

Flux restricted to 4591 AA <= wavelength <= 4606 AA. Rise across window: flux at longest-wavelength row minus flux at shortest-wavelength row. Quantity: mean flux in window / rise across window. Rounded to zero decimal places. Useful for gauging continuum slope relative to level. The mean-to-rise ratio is -41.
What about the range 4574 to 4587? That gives 21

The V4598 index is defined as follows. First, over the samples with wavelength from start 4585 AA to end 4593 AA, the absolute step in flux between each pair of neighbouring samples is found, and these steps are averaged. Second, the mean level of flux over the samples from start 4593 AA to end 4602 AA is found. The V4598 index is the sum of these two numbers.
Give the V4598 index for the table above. 13.0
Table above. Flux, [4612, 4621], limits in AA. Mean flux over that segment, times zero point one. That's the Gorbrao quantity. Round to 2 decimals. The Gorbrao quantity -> 1.23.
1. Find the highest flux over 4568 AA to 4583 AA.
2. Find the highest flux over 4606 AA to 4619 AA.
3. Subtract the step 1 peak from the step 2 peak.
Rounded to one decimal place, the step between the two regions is 1.0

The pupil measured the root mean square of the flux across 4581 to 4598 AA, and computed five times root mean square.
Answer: 62.4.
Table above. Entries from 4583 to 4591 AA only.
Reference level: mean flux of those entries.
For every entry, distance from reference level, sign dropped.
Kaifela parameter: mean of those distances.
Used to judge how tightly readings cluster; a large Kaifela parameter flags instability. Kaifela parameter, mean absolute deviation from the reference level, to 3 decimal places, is 0.450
